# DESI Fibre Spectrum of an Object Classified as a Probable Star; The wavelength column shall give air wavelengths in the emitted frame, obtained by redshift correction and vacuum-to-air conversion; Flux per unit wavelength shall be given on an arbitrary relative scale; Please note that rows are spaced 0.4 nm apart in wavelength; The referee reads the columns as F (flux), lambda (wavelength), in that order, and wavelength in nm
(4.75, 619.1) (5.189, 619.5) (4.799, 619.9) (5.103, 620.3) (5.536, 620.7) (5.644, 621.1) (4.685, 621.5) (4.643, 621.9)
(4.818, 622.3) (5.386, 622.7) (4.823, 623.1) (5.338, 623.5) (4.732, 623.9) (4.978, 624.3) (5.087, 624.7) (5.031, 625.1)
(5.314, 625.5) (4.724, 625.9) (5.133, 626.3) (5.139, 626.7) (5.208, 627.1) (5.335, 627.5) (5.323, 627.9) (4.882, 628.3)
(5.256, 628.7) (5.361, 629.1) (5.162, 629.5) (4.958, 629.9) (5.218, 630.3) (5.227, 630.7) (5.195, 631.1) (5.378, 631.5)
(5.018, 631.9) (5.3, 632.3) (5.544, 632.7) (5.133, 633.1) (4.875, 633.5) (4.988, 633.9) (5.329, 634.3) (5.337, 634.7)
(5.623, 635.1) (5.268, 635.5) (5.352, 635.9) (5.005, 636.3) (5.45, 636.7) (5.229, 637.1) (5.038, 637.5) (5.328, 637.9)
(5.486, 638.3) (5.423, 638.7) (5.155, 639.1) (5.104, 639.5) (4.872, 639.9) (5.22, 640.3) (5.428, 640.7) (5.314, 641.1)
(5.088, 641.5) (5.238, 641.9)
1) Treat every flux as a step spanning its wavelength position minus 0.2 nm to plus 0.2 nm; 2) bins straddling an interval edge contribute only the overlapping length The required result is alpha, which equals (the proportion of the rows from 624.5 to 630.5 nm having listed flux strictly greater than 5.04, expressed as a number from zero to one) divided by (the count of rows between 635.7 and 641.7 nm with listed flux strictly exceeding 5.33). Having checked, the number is 0.147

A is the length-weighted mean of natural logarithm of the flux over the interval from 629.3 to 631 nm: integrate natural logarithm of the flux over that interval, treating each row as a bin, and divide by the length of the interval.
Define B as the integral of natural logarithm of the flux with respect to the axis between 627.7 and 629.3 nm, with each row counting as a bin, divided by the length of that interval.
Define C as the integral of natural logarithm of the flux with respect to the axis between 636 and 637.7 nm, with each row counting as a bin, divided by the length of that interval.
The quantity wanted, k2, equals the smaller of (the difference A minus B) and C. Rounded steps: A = 1.64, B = 1.65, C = 1.65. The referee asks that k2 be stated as -0.0113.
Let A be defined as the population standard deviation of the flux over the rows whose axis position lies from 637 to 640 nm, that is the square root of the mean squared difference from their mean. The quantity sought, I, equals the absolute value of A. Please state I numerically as 0.19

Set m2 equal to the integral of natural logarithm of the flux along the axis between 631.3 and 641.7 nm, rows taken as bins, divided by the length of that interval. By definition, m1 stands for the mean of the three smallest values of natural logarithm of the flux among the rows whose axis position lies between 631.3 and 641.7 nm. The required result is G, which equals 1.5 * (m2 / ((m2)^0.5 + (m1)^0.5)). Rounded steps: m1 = 1.59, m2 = 1.656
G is 0.975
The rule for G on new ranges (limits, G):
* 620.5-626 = 0.966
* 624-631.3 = 0.967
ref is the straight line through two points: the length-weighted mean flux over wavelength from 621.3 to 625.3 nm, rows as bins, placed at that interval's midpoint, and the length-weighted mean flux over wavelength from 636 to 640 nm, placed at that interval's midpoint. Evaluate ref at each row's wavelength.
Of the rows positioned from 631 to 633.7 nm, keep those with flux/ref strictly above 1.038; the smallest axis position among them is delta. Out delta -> 631.5 nm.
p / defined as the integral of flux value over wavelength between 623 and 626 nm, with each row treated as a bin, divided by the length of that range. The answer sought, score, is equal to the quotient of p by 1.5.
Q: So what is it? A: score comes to 3.35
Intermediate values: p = 5.02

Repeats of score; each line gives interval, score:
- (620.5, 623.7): 3.41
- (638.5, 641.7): 3.47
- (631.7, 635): 3.47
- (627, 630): 3.46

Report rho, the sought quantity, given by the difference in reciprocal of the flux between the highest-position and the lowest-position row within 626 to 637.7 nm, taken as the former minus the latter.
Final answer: 0.004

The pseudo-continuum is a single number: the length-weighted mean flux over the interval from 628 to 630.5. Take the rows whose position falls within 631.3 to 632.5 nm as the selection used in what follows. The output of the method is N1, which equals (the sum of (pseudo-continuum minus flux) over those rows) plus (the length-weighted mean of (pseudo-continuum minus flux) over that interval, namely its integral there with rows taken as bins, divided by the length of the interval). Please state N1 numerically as -0.3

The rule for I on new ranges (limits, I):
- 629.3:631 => 0.11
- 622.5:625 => 0.24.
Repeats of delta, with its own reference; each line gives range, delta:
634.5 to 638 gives 635.1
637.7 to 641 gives 638.3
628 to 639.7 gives 628.7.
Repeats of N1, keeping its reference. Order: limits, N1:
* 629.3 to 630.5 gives 0.1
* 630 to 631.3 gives -0.2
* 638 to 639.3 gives -0.8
